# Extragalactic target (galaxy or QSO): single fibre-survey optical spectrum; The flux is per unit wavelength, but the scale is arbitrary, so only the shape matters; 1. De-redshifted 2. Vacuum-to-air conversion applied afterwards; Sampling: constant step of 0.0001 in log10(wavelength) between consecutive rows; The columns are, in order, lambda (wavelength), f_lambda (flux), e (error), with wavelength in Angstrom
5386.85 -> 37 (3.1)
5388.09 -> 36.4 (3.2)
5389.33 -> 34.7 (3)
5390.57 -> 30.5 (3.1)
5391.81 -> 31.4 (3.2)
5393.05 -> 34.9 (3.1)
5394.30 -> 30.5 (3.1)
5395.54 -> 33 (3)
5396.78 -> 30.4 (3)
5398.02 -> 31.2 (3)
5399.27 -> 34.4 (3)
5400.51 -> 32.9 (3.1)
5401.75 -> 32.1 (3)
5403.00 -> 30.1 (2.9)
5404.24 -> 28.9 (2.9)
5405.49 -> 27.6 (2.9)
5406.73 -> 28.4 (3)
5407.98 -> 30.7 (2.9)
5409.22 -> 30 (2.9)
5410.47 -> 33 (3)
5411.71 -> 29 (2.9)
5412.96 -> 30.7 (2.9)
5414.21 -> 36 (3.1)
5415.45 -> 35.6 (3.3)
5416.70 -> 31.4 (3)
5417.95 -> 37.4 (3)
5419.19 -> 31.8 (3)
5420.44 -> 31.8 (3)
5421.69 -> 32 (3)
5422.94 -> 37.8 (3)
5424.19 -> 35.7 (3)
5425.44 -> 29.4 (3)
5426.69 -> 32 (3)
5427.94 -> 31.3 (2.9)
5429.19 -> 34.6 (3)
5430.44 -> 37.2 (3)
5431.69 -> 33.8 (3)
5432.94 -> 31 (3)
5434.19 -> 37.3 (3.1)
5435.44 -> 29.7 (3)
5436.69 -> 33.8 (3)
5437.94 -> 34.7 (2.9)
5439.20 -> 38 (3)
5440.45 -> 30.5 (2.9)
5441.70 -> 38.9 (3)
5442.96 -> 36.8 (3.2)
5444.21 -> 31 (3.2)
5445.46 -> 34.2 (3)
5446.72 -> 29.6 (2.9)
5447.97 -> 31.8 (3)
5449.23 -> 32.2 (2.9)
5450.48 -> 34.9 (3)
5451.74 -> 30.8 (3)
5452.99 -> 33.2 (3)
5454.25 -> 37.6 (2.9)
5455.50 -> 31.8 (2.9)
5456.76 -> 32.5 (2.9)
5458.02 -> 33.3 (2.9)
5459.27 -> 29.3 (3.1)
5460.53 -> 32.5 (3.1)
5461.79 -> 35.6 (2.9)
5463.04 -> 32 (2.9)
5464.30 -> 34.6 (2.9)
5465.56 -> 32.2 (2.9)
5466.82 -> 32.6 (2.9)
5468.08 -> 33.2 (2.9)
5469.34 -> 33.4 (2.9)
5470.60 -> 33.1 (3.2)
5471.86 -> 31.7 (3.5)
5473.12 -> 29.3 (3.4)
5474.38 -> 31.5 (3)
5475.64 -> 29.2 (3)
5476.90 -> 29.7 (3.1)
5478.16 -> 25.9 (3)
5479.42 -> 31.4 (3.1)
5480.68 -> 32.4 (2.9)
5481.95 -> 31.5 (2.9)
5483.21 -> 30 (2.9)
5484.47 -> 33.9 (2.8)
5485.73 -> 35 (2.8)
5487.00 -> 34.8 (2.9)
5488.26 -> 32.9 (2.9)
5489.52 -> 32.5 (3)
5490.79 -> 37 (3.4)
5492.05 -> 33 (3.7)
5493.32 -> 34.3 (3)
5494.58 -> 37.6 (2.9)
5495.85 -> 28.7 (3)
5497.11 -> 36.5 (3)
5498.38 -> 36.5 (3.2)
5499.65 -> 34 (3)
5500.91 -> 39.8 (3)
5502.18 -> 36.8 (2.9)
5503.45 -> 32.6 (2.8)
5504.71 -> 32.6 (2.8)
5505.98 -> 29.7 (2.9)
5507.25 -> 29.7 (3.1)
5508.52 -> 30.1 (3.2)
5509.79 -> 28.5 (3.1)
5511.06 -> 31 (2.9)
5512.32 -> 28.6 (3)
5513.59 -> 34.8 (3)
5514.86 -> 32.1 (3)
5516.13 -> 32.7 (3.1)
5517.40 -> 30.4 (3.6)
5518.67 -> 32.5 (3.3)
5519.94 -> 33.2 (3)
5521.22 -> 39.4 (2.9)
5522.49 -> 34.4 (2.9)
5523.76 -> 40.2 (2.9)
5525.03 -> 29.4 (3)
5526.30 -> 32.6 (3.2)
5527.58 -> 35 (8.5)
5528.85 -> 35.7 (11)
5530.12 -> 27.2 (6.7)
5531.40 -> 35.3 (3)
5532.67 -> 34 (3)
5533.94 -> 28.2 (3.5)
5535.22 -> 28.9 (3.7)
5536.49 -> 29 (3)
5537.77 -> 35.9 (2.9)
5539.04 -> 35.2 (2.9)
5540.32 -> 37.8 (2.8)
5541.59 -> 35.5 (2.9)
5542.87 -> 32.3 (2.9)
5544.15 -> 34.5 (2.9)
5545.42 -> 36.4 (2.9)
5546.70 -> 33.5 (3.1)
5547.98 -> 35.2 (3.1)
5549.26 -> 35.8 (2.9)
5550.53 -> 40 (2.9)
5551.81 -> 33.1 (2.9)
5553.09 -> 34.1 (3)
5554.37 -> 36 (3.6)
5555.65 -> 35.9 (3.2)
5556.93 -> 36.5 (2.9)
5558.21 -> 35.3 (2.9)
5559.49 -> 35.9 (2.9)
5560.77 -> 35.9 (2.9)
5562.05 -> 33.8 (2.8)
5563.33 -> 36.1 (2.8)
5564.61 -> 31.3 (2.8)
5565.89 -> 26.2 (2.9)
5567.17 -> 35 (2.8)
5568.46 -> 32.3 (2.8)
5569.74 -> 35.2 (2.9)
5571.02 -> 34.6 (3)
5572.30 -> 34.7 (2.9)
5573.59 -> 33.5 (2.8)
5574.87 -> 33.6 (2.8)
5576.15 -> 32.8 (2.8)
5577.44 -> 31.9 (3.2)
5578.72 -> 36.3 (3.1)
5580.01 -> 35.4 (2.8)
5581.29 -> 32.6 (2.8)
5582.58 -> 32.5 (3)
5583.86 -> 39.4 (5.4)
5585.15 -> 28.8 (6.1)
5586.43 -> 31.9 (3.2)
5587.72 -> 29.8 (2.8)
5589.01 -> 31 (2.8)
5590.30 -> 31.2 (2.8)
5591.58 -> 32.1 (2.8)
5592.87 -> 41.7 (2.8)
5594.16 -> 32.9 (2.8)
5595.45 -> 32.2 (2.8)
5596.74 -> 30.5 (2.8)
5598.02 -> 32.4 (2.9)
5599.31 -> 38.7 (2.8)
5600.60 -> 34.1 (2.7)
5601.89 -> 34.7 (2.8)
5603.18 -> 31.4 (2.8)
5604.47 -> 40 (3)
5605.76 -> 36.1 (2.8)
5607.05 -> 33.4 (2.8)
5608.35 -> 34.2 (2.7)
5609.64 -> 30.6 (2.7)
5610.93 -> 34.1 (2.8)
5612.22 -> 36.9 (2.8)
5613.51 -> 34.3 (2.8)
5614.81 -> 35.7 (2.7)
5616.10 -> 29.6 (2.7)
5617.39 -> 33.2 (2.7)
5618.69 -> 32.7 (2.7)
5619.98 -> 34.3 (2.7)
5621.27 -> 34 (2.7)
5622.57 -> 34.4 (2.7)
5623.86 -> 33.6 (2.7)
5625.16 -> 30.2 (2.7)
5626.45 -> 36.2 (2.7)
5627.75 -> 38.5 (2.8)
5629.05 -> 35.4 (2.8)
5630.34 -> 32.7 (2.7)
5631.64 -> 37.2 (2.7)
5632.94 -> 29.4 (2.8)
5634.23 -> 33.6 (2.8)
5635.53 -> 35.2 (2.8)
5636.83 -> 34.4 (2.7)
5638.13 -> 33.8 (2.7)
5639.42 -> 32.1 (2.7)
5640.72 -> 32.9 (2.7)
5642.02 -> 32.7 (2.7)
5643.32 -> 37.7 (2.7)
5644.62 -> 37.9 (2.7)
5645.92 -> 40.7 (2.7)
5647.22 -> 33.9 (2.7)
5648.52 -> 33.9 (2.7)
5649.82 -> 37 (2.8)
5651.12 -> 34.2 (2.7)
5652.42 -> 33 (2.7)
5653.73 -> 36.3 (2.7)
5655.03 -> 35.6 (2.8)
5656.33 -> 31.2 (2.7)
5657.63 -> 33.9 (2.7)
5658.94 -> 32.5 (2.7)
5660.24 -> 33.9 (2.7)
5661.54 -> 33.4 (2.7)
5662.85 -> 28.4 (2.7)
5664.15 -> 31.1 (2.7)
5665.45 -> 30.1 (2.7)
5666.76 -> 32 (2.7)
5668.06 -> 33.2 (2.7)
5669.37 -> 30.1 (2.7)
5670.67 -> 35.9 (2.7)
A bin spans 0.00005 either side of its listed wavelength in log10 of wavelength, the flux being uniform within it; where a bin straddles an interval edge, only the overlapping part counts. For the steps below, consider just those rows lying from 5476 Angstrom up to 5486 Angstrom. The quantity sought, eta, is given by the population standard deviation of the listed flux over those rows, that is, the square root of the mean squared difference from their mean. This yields 2.6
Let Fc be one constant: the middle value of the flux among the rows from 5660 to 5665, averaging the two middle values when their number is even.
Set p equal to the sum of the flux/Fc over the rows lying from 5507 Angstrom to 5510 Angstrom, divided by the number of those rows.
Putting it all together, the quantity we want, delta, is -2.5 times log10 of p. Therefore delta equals 0.10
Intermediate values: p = 0.91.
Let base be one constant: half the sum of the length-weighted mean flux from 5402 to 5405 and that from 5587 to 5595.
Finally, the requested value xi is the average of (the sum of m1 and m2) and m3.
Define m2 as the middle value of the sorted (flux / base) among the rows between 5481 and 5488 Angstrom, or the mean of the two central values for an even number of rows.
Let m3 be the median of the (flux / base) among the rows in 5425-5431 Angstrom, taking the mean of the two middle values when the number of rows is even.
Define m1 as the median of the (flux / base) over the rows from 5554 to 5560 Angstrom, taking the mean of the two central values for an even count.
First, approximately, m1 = 1.14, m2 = 1.08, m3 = 1.02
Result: 1.62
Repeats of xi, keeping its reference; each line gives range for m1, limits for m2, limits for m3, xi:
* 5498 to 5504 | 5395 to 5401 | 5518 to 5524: 1.66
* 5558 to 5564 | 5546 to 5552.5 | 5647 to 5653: 1.67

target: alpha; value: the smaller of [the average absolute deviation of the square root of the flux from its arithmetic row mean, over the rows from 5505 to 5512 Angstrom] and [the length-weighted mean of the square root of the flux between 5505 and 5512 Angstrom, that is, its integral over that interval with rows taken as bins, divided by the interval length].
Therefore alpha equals 0.05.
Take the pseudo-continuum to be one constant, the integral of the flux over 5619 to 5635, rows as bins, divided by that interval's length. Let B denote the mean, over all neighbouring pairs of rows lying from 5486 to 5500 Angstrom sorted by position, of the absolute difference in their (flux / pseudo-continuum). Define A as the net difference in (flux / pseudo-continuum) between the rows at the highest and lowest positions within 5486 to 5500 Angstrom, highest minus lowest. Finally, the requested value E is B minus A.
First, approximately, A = -0.02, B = 0.101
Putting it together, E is 0.12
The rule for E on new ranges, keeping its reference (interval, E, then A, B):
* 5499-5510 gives 0.23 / -0.16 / 0.066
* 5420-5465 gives 0.02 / 0.08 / 0.104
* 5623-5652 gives 0.07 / 0.02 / 0.084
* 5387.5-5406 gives 0.32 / -0.26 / 0.064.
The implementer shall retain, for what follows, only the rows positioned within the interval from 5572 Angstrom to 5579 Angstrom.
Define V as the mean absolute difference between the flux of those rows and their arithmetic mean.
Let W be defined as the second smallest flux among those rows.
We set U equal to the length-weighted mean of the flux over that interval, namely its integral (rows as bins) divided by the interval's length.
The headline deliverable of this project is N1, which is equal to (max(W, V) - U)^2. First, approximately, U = 33.6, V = 1.1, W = 32.8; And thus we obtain 0.7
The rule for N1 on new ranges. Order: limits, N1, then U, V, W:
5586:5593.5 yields 3.8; 32.9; 2.9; 31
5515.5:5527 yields 11.9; 33.9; 2.8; 30.4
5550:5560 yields 2.8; 35.8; 1.3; 34.1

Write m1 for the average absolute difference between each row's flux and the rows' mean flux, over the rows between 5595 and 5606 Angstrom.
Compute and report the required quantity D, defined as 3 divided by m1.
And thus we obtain 1.2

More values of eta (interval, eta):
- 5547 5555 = 2.2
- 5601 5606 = 3.1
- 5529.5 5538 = 3.4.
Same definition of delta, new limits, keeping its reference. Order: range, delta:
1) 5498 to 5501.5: -0.14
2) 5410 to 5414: 0.05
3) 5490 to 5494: -0.08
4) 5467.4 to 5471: -0.03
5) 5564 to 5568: 0.05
